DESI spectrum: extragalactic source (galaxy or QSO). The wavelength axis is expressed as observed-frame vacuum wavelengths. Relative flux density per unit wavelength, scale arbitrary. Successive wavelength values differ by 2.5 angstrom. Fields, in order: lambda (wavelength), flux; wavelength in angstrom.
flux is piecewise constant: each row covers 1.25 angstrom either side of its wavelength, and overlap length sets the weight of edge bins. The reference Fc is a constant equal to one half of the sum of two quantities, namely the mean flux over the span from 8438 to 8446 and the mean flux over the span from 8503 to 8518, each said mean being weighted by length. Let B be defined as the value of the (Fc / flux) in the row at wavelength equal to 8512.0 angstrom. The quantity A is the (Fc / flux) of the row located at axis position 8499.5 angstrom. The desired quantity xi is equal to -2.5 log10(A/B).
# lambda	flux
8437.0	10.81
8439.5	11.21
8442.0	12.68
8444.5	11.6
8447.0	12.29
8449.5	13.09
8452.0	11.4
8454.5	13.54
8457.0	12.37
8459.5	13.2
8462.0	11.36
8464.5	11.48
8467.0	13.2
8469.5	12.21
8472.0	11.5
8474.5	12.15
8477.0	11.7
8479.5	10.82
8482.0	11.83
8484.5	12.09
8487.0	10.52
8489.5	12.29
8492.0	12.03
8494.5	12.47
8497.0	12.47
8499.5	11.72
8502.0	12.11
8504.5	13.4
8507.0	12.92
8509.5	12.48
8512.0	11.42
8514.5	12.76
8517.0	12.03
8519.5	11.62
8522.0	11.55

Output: 0.028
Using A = 1.04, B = 1.06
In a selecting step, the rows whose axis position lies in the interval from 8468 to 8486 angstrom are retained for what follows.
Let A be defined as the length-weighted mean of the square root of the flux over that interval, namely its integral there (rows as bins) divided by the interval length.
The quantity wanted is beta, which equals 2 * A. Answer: 6.857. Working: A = 3.43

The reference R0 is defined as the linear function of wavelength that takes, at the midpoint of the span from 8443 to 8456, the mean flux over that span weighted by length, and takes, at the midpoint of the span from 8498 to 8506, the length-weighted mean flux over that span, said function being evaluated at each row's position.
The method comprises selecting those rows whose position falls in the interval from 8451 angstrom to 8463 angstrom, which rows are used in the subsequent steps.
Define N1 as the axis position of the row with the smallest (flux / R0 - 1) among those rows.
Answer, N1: 8462.0 angstrom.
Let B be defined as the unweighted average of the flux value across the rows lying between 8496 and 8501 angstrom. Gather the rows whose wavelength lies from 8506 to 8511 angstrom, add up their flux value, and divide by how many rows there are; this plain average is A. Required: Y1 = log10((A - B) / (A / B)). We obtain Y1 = -0.2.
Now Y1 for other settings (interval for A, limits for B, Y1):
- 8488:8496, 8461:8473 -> -0.5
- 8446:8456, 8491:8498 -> -0.6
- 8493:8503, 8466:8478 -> -1.4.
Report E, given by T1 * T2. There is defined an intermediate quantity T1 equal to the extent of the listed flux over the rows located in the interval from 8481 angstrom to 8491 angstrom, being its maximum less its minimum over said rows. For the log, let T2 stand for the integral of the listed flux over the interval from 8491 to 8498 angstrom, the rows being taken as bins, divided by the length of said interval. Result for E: 21.8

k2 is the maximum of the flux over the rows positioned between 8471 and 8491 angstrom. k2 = 12.29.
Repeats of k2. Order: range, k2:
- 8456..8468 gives 13.2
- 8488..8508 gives 13.4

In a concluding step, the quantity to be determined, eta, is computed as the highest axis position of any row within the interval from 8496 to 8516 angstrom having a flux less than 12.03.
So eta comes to 8512.0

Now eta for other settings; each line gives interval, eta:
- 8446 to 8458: 8452.0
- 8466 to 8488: 8487.0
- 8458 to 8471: 8464.5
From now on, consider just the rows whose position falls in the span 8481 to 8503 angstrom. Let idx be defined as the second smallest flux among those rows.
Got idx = 11.72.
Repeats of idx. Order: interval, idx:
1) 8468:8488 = 10.82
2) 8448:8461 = 12.37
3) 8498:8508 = 12.11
